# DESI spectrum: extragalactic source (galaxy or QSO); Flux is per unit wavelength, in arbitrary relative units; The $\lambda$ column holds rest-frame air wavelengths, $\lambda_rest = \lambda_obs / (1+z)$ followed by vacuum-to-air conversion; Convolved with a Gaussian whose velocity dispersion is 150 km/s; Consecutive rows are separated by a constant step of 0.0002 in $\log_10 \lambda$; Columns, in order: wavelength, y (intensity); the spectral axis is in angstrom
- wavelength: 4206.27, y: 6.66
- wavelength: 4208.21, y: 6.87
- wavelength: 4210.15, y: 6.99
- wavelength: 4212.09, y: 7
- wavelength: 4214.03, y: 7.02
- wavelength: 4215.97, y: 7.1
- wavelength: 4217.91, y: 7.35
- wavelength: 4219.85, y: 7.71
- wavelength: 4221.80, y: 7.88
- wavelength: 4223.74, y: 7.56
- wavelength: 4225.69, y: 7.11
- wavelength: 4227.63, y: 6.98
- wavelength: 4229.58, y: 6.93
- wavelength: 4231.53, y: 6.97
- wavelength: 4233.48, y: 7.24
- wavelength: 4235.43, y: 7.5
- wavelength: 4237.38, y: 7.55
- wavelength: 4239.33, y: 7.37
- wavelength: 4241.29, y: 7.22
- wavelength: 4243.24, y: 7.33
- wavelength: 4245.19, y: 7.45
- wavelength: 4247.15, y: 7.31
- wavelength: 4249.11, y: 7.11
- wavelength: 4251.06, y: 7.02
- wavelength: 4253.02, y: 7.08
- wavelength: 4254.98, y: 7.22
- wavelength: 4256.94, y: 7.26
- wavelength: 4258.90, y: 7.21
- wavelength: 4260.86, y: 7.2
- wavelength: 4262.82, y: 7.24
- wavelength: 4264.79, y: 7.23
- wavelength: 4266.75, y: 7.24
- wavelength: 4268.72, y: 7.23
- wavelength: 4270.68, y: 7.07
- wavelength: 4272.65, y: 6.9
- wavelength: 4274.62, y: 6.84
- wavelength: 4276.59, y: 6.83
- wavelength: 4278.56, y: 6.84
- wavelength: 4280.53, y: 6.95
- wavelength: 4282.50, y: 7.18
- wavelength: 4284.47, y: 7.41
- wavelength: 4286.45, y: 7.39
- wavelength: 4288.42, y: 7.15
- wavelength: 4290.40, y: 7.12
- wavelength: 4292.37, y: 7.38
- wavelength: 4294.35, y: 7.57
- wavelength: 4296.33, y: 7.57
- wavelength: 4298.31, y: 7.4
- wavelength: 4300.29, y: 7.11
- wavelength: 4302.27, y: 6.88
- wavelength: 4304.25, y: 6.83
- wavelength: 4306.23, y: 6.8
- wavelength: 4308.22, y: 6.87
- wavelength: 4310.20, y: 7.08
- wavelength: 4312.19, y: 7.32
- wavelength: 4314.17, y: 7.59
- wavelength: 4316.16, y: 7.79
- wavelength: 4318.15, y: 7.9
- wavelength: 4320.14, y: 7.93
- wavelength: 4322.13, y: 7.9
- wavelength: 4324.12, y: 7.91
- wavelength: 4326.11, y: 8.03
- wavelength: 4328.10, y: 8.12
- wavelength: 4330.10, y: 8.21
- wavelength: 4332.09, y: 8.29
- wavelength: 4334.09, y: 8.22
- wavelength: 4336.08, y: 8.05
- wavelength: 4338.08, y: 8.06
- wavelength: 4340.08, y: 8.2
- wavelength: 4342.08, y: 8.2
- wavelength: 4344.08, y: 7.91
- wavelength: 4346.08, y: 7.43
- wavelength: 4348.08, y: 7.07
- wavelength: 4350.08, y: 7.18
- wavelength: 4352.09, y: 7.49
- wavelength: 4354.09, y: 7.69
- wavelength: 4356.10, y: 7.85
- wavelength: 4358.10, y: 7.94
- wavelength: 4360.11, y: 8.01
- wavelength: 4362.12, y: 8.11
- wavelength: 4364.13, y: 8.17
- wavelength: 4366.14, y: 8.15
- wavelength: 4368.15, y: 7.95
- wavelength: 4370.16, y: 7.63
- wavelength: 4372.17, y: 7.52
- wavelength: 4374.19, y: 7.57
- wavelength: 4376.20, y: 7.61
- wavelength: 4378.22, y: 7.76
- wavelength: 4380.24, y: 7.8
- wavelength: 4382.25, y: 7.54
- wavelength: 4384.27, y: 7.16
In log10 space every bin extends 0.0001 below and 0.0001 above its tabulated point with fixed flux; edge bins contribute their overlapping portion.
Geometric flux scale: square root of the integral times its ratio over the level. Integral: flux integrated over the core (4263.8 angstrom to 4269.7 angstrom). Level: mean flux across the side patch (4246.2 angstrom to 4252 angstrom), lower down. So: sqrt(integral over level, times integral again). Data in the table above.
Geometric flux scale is 15.9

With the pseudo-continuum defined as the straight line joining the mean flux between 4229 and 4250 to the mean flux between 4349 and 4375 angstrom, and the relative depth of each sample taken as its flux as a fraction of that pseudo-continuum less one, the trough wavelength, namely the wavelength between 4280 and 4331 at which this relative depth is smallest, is 4306.23 angstrom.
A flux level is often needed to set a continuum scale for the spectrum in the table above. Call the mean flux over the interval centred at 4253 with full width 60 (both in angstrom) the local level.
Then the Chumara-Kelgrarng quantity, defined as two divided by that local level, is 0.279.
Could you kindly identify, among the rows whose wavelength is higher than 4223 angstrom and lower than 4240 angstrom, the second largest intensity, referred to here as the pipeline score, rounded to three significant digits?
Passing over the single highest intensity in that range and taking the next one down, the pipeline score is 7.55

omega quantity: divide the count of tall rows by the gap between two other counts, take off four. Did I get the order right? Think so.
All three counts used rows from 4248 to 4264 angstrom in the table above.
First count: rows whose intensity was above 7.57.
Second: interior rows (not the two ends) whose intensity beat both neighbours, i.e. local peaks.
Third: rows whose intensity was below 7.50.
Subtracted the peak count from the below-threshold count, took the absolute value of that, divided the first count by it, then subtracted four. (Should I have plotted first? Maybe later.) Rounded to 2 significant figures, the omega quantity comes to -4.0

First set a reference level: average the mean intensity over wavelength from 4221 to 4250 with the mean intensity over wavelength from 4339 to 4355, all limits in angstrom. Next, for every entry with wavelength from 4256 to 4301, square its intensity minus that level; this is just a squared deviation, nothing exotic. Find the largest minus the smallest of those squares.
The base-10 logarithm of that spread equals -0.39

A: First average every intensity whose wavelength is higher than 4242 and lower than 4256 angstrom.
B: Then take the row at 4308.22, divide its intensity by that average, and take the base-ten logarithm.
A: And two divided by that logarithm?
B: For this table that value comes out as -93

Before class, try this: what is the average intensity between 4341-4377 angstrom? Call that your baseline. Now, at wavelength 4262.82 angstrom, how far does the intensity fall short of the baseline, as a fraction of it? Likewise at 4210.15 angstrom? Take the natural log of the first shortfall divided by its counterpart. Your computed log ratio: -0.40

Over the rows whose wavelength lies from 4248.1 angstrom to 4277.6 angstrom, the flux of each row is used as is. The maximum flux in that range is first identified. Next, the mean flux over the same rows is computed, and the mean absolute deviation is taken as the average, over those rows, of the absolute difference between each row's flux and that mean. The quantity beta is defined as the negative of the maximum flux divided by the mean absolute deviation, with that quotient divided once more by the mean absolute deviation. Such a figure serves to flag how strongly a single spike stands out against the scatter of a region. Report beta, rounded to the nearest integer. -468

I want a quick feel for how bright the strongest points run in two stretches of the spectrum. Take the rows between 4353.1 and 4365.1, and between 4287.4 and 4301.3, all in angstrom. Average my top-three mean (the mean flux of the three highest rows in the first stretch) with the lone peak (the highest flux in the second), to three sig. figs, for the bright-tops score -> 7.83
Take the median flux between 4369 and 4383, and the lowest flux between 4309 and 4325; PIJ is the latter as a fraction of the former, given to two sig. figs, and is 0.93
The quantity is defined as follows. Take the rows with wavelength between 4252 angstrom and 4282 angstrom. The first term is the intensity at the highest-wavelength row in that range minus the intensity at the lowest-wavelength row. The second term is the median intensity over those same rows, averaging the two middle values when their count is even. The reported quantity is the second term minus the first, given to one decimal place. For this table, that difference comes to 7.3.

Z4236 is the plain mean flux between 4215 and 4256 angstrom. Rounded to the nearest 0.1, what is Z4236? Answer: 7.3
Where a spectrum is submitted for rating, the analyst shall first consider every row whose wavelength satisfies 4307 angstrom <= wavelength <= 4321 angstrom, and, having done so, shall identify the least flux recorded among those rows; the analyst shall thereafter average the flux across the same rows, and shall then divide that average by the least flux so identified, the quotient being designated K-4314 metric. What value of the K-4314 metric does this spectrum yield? 1.09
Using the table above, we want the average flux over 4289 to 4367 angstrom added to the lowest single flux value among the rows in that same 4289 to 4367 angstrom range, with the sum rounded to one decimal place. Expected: 14.5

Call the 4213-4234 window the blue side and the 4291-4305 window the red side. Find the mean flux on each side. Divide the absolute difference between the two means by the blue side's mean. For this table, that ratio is 0.001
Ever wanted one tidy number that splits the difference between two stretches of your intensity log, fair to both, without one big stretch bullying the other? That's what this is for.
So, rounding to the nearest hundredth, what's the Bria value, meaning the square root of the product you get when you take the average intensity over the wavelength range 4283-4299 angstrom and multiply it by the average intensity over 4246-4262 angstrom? 7.27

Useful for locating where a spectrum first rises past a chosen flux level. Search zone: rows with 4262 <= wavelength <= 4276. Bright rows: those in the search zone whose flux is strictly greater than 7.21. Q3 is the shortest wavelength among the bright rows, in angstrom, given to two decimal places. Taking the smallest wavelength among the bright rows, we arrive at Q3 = 4262.82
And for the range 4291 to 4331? 4292.37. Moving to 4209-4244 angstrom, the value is 4217.91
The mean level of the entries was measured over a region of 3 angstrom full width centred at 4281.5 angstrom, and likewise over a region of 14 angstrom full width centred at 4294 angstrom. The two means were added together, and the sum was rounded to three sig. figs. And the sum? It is 14.4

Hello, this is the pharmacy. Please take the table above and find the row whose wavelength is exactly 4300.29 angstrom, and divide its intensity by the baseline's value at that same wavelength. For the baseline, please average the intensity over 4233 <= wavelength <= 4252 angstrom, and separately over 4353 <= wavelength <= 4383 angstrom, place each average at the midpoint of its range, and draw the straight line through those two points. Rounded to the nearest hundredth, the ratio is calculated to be 0.94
